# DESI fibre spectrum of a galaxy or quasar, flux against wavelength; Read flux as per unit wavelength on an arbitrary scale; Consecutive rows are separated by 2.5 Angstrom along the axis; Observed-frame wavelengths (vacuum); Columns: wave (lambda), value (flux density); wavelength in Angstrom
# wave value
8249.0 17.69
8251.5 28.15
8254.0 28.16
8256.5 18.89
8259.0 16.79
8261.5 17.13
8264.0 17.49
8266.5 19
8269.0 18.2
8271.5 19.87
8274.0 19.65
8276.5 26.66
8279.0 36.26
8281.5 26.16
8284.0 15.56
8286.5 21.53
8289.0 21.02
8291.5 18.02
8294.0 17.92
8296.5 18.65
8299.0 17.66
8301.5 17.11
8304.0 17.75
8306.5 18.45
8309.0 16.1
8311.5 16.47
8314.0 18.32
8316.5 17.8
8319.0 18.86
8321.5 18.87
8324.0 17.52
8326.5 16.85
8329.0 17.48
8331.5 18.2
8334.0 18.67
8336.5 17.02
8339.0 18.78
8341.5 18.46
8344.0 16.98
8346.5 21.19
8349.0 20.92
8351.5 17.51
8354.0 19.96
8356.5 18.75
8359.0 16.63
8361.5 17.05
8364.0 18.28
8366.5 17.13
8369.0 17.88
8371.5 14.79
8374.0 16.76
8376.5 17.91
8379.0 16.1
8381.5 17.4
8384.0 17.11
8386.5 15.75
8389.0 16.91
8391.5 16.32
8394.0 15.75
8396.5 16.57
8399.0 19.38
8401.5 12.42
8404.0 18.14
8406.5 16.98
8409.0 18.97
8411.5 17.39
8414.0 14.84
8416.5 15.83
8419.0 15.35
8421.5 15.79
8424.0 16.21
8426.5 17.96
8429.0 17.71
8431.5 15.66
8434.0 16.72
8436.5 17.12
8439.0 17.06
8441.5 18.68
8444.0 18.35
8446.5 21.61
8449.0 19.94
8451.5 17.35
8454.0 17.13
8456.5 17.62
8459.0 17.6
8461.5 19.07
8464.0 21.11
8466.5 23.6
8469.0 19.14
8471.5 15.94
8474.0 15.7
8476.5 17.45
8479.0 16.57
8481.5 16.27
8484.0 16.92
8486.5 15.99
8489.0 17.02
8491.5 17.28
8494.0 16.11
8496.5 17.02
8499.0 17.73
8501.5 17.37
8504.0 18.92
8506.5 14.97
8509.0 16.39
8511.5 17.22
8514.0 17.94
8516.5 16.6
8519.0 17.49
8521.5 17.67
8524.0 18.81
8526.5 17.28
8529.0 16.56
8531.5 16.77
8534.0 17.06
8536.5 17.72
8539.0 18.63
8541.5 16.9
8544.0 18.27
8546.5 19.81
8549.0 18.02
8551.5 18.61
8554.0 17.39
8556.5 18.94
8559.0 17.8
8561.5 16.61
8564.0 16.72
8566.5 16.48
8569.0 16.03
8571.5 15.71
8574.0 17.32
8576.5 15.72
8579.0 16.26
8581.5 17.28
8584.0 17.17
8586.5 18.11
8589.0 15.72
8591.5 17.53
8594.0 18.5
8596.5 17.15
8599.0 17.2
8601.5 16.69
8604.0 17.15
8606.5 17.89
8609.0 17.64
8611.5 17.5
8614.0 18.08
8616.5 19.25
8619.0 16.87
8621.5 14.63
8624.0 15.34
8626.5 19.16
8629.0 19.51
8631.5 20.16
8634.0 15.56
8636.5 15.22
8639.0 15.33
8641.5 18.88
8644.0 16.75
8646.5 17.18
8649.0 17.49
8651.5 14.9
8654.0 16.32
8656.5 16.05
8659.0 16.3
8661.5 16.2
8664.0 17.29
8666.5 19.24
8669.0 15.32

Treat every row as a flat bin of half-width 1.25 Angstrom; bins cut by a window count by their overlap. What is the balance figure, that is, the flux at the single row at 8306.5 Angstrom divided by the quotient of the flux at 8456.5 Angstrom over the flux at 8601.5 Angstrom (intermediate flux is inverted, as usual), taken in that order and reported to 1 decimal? 17.5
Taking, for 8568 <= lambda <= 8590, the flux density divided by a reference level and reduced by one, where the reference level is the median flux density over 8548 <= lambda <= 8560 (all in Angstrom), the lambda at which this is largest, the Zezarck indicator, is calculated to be 8586.5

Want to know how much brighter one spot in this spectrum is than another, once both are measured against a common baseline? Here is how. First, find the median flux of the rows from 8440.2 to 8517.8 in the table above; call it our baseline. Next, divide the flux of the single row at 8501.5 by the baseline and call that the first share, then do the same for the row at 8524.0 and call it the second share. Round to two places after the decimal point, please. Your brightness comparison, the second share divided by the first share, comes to 1.08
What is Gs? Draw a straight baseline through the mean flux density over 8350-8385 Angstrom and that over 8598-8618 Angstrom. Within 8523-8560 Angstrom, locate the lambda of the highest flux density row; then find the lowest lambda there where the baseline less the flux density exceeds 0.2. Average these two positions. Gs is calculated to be 8536.5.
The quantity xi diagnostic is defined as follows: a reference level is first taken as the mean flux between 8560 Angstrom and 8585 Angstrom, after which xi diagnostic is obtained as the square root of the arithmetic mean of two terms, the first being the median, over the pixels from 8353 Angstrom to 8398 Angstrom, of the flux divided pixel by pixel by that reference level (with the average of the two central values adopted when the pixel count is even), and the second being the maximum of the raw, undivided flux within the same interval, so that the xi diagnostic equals 3.24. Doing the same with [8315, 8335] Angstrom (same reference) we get 3.16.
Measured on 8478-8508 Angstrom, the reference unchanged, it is 3.16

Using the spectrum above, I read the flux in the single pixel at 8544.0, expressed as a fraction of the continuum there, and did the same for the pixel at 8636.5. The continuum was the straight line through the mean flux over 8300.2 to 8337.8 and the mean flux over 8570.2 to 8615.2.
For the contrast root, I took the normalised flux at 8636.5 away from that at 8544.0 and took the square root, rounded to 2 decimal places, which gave 0.41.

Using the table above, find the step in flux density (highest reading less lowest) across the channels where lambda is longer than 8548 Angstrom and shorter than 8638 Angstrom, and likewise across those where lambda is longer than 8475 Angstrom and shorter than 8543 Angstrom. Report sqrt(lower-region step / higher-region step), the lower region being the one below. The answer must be 0.8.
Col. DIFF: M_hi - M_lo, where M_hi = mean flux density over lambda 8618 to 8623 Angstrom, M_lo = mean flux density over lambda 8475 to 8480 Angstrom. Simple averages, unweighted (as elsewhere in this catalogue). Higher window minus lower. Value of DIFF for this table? -1.3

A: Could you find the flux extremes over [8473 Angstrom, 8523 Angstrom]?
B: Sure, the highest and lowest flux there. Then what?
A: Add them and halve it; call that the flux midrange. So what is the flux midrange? 16.9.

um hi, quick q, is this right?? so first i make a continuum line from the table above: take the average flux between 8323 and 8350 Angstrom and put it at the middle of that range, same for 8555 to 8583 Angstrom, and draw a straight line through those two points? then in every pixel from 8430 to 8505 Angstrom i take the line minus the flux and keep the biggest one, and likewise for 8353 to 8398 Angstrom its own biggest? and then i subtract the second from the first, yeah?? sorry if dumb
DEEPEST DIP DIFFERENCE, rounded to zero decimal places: -1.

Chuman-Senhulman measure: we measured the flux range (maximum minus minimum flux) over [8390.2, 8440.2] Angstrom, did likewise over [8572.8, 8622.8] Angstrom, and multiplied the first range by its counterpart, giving 32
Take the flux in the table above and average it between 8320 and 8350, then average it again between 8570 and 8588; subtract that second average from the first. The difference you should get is 1.6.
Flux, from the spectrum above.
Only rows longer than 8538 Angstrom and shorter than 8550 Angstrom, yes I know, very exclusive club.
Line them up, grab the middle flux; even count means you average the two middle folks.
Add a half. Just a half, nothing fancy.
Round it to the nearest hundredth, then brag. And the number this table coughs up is 18.77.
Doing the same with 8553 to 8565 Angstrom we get 17.89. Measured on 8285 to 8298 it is 19.15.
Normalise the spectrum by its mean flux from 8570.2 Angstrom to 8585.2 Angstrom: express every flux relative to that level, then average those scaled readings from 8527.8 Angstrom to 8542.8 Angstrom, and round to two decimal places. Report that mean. 1.04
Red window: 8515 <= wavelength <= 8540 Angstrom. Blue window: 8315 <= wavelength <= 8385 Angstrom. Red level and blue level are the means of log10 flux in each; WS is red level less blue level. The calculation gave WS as -0.010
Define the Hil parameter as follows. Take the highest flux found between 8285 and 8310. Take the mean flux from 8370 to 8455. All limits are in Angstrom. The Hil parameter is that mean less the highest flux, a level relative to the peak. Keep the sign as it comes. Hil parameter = -4.5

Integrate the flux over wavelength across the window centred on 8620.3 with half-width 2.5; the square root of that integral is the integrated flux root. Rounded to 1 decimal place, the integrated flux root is 8.9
